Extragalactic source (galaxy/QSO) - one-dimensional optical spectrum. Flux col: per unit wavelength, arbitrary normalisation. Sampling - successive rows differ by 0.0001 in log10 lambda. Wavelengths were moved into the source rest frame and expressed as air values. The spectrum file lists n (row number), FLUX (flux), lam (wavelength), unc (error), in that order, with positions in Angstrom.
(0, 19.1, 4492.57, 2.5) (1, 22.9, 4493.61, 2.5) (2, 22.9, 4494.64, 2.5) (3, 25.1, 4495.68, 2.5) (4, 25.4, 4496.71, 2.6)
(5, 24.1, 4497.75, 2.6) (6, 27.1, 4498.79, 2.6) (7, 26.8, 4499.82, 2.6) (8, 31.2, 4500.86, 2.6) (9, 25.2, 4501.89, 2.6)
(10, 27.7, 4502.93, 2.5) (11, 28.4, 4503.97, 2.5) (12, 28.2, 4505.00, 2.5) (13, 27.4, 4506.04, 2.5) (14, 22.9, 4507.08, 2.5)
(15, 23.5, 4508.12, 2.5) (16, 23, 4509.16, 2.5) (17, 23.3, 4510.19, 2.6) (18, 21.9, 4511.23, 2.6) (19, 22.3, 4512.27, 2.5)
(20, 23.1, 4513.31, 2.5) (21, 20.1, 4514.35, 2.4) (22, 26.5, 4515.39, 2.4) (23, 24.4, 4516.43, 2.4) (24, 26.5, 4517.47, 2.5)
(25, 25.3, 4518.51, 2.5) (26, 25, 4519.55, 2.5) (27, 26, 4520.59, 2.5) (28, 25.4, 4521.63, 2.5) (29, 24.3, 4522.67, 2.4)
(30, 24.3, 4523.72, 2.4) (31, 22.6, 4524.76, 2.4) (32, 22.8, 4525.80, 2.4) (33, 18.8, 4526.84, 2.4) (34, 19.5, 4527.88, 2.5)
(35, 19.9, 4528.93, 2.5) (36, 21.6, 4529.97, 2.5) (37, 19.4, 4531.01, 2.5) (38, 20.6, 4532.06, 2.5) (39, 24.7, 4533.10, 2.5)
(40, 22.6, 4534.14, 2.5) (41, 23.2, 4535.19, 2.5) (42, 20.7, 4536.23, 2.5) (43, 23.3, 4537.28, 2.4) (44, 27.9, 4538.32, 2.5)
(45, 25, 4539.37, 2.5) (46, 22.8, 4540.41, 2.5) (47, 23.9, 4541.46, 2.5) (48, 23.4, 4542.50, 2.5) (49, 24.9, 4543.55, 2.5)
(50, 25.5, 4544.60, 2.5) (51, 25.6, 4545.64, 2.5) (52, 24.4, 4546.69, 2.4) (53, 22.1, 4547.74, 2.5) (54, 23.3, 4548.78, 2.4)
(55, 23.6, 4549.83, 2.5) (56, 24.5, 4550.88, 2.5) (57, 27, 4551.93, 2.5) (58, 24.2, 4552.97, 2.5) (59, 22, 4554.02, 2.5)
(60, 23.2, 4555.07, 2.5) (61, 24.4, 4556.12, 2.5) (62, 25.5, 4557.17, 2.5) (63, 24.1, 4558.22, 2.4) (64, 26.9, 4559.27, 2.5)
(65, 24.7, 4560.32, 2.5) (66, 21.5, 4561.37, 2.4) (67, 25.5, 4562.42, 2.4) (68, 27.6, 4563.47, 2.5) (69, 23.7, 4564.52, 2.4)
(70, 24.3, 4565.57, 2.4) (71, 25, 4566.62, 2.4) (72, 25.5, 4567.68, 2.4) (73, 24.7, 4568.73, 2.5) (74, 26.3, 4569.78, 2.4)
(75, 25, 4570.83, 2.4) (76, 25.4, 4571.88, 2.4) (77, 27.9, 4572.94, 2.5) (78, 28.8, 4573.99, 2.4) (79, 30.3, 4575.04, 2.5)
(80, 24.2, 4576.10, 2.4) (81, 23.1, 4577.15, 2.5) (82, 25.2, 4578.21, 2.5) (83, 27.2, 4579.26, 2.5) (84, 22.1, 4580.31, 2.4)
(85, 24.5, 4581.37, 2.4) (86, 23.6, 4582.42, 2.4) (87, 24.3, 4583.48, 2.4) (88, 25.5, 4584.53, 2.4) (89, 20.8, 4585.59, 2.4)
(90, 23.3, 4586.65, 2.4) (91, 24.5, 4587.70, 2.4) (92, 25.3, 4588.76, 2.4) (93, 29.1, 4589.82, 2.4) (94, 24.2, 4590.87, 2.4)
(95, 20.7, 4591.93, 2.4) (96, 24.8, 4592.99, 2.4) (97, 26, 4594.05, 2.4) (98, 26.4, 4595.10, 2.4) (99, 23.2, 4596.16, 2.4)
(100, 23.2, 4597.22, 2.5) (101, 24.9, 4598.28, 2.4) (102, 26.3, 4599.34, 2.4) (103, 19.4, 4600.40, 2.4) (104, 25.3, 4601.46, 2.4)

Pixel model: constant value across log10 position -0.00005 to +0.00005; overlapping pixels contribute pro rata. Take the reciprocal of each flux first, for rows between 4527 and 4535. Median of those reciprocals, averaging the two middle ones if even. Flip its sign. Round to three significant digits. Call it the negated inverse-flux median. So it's -0.0485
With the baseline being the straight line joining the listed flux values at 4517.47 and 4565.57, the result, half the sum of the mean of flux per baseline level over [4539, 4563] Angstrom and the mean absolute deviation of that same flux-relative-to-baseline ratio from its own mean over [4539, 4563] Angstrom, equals 0.509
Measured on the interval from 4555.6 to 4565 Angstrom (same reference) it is 0.534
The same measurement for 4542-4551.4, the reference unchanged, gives 0.498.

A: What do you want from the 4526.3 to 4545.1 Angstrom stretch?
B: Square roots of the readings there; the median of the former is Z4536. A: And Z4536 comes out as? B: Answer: 4.80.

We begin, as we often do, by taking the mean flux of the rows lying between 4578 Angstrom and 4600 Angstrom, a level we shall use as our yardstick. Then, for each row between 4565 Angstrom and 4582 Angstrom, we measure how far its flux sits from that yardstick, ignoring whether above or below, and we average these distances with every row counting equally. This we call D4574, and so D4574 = 1.6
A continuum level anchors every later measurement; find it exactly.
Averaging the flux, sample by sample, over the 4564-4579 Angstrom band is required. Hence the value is 25.7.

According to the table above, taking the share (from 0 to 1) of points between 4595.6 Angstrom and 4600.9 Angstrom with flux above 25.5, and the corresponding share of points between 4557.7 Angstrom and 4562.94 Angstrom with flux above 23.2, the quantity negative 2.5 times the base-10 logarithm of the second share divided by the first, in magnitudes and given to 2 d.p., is -1.51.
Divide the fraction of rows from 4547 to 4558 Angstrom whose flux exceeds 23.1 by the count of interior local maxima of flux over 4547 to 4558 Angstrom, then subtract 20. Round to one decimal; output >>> -19.2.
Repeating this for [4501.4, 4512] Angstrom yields -19.8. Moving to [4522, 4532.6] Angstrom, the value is -19.9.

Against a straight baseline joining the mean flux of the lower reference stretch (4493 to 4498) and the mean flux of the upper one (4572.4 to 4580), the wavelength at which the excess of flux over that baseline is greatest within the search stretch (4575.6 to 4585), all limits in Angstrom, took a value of 4579.26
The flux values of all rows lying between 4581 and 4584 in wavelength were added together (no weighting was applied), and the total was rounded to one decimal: 72.4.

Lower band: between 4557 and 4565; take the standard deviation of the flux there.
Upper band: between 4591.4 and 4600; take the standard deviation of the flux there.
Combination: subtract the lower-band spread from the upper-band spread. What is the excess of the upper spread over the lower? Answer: 0.05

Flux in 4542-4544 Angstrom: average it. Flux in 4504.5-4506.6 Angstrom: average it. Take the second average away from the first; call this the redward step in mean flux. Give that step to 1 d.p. -3.6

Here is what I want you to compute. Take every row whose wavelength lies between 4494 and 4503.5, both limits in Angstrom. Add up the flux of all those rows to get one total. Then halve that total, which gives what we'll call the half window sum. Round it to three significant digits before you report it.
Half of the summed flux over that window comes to 118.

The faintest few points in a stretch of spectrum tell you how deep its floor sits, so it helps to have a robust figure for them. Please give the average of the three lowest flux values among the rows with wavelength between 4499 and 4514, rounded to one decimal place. 22.4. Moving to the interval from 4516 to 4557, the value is 19.2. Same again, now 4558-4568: 23.1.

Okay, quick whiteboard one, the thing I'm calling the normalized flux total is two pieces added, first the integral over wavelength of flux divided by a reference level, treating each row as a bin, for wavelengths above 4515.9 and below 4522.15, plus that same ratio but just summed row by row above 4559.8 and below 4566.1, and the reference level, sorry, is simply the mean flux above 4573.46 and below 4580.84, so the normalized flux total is 11.8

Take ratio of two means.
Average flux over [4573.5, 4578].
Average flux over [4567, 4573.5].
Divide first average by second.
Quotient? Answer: 1.03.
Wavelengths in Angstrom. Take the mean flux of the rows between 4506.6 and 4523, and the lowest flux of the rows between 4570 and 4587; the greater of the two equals 24.0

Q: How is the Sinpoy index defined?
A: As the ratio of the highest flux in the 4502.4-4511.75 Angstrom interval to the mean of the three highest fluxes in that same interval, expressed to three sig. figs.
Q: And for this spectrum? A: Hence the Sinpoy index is 1.01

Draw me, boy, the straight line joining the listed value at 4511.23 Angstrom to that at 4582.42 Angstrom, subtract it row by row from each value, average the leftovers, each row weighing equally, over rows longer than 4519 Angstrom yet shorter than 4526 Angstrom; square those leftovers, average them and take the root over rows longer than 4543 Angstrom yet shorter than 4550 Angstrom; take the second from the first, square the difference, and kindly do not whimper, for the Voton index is 0.1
